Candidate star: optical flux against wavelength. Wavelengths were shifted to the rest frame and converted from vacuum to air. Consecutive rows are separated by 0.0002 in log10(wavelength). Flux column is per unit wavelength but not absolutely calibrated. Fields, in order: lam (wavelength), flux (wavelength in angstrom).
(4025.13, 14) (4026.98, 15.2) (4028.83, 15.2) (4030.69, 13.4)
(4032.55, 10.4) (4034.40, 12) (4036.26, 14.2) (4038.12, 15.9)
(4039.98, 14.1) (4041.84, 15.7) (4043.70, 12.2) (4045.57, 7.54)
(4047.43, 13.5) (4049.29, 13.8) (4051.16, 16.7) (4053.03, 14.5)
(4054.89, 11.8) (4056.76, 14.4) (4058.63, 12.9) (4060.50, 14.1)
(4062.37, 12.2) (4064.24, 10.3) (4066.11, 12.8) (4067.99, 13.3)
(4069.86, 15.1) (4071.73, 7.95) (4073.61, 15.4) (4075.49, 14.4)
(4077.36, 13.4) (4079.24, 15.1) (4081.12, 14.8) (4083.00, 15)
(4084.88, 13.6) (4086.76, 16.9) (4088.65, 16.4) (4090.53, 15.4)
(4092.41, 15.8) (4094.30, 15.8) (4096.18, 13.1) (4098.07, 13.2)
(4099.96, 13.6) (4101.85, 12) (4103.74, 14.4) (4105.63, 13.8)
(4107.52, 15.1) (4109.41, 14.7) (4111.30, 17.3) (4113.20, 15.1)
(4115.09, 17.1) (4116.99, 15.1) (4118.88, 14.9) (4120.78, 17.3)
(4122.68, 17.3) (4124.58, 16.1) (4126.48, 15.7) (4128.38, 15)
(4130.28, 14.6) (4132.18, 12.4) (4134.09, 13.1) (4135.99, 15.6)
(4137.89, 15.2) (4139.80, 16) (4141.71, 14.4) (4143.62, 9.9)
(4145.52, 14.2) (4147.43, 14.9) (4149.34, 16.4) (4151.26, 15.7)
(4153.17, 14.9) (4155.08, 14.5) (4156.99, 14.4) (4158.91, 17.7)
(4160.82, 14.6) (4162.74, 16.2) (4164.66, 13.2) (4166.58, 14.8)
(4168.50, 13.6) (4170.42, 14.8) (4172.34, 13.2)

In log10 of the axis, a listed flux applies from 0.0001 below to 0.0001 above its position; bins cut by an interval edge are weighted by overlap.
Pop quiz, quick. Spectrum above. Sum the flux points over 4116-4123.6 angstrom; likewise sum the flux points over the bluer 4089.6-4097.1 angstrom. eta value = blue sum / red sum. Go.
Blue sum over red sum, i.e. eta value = 0.93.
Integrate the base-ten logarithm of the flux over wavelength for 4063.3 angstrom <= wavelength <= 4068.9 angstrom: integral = 6.1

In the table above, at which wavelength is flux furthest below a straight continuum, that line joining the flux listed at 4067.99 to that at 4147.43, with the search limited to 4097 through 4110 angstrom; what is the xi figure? 4101.85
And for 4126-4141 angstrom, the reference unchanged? 4132.18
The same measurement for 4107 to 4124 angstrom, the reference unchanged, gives 4109.41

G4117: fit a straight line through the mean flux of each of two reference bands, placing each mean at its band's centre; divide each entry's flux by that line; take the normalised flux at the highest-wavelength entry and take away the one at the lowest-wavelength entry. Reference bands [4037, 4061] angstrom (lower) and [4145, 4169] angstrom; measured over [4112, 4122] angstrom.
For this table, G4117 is 0.1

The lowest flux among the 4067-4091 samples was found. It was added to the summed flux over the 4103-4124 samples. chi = 180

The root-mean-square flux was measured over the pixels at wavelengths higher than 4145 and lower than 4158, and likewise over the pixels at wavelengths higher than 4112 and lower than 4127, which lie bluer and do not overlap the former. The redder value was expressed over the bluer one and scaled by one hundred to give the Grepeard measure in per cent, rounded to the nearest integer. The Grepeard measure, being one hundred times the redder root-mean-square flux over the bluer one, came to 93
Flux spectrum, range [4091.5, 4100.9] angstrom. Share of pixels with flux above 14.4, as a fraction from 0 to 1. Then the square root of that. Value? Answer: 0.63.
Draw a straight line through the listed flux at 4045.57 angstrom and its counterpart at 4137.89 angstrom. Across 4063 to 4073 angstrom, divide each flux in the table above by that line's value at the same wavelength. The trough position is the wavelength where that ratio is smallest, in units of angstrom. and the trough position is 4071.73 angstrom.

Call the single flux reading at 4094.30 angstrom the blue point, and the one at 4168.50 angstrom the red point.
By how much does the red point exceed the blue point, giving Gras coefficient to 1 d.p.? -2.2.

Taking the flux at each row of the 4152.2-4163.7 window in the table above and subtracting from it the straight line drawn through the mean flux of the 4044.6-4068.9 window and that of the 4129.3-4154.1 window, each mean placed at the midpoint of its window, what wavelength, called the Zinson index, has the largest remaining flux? 4158.91 angstrom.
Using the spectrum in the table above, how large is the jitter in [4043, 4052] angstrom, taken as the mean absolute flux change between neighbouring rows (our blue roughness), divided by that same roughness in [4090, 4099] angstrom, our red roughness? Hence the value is 4.3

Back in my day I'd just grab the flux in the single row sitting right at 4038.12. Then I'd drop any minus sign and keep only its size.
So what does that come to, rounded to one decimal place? 15.9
